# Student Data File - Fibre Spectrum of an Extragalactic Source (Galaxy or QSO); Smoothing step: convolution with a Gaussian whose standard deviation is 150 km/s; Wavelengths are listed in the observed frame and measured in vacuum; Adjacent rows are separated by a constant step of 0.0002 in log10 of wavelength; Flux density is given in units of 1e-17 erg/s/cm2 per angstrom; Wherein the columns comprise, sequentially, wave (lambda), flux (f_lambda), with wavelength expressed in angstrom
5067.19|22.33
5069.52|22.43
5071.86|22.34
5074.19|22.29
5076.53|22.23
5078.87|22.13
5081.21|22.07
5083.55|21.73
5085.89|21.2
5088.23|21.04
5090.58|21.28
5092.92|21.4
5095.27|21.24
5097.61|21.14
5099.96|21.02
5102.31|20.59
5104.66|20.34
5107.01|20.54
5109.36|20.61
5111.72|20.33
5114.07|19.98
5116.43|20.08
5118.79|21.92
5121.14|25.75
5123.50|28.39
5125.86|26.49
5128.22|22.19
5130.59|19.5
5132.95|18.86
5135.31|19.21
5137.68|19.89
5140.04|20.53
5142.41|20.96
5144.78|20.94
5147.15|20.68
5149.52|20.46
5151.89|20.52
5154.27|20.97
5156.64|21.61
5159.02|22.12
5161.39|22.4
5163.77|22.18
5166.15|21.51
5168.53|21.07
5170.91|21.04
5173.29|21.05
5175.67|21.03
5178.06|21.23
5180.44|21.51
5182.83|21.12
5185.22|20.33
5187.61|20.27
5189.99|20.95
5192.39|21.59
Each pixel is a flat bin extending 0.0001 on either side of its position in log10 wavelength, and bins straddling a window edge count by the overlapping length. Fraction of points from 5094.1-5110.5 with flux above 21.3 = 0.0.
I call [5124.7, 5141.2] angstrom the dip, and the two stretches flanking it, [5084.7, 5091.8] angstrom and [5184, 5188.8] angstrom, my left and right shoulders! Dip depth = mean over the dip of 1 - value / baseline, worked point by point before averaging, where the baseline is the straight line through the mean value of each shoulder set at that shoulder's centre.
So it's -0.008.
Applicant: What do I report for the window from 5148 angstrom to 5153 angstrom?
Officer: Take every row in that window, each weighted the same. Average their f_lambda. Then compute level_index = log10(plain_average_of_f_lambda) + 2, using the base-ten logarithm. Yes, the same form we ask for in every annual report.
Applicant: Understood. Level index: 3.31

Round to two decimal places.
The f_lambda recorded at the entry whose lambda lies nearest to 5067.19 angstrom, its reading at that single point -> 22.33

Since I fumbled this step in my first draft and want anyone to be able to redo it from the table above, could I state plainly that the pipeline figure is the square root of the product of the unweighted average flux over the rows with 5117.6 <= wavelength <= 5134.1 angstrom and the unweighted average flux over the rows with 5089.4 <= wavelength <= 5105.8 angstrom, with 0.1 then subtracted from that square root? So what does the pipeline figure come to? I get 22.02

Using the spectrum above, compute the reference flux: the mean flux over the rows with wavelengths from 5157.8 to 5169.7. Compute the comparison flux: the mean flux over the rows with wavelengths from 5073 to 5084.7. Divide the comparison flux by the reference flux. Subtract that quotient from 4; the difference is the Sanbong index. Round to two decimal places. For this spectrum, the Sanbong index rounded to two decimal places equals 2.99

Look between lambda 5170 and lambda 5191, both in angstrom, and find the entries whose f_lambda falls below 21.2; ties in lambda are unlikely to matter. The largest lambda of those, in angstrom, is 5189.99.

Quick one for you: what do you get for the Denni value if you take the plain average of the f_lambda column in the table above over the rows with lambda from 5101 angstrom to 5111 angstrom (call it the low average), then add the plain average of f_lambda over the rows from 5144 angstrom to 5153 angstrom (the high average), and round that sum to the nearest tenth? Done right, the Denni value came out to 41.2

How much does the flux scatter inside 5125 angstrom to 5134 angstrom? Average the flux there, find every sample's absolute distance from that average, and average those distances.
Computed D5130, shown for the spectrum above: 2.6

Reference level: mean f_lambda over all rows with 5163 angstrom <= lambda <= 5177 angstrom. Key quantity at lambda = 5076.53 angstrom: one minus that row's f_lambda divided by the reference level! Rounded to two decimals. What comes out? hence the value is -0.04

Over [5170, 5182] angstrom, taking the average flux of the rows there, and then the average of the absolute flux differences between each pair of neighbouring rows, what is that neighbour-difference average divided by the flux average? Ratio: 0.006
